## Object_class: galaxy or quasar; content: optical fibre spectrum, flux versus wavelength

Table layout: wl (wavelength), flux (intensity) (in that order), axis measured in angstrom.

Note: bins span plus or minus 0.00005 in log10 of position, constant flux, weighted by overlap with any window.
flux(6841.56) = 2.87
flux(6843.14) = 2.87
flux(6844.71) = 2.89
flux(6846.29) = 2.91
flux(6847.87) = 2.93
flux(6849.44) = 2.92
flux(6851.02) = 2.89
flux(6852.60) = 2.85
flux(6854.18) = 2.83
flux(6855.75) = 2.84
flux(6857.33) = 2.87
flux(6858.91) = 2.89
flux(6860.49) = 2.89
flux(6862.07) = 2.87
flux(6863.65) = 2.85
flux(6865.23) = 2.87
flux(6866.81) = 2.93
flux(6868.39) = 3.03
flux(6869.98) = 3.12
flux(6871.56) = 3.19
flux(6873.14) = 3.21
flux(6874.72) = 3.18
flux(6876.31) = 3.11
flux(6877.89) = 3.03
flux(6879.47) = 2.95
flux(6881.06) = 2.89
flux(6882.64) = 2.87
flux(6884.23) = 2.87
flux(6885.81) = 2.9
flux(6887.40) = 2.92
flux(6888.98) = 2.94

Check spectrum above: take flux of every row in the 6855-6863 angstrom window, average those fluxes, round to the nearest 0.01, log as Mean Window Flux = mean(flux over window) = 2.87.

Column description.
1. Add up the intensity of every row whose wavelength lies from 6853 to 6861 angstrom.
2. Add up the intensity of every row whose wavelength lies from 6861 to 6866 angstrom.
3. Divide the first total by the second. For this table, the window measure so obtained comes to 1.7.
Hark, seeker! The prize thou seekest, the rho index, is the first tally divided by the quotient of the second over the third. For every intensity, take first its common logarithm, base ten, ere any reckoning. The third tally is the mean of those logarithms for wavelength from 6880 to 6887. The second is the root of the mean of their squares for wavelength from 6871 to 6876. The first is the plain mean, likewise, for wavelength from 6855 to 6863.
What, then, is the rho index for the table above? 0.42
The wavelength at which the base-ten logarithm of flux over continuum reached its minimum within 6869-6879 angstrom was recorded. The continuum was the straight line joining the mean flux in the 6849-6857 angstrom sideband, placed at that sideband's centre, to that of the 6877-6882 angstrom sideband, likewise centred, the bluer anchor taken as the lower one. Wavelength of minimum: 6877.89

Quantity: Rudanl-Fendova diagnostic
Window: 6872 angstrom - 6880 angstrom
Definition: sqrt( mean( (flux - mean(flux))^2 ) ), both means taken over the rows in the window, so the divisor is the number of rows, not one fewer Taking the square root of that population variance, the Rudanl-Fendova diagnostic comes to 0.096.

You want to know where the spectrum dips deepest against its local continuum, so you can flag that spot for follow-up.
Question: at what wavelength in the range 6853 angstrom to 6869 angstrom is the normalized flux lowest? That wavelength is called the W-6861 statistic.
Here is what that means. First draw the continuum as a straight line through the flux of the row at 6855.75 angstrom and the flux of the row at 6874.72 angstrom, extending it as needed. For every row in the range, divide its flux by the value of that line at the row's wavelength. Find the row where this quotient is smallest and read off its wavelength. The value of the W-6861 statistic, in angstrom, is 6865.23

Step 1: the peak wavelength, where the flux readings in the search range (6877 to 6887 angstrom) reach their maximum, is 6877.89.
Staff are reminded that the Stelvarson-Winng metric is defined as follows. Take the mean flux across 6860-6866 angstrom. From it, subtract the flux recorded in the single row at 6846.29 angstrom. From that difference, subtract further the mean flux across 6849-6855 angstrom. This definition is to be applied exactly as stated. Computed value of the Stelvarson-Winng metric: -2.91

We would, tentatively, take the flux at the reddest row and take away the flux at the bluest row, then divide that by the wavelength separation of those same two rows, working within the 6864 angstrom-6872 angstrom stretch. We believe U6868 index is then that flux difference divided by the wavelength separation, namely 0.051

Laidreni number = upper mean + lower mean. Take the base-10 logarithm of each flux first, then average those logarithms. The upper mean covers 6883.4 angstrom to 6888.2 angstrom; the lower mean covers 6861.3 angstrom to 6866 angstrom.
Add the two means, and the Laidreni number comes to 0.92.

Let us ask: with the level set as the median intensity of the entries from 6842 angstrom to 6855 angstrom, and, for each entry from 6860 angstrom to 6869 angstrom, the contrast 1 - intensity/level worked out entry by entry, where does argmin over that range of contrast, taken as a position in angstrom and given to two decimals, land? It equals 6868.39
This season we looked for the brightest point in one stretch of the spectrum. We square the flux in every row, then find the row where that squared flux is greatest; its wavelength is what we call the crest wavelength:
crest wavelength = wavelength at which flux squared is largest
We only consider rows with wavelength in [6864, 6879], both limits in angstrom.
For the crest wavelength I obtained 6873.14 angstrom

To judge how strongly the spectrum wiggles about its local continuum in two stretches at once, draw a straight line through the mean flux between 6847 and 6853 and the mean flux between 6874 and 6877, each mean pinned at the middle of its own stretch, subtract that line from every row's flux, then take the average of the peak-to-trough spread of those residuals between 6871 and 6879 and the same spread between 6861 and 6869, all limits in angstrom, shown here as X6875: 0.18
